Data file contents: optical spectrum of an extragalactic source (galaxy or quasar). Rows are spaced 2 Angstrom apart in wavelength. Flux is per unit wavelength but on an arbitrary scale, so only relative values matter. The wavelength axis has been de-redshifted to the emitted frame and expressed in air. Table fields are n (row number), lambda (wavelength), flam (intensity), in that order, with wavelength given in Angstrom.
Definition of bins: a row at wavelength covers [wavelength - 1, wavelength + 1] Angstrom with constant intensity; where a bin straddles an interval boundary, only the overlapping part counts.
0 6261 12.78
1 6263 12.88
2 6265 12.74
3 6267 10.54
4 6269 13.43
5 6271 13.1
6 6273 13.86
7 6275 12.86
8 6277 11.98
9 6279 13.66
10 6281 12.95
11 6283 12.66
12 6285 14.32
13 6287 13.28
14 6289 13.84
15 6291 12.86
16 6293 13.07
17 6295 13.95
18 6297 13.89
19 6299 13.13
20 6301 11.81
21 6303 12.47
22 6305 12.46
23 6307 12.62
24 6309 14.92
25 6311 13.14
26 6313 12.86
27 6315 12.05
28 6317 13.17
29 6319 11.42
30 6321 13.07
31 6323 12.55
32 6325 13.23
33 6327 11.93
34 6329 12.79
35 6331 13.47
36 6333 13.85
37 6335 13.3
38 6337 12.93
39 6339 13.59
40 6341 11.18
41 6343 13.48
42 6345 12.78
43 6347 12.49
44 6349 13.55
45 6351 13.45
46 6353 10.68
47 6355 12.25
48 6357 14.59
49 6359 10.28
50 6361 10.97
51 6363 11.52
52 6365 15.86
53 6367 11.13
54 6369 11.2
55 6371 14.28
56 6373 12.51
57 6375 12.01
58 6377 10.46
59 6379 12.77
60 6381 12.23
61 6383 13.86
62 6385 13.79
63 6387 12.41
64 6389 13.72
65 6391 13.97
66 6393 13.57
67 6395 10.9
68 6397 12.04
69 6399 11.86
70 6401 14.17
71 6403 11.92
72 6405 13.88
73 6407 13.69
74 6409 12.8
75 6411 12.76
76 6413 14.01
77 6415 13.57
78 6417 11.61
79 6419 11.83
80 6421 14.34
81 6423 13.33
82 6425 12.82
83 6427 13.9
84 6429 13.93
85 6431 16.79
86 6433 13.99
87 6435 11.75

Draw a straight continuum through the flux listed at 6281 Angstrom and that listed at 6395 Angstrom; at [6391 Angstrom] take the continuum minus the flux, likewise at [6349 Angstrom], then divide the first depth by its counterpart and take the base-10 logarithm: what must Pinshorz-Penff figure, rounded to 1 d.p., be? 0.2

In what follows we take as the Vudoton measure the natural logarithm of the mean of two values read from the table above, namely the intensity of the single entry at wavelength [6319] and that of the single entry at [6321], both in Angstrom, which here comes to 2.51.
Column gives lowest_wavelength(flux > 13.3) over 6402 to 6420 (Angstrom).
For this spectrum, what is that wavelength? 6405 Angstrom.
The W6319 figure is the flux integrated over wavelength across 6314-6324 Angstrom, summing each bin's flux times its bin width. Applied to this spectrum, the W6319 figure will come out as 125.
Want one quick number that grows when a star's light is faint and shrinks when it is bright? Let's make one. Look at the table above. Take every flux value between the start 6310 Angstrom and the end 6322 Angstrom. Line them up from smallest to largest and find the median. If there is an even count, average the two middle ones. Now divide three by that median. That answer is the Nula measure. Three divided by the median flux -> 0.231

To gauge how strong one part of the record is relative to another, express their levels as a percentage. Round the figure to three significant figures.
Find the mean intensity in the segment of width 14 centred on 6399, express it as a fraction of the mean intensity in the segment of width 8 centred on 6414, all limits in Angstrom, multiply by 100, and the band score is 97.2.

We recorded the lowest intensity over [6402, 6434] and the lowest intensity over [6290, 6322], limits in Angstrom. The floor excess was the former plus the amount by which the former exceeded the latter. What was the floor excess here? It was 11.8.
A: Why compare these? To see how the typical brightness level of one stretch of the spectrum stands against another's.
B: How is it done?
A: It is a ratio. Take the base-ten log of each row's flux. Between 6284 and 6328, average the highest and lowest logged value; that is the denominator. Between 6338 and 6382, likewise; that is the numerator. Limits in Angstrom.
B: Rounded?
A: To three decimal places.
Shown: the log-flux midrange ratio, 0.991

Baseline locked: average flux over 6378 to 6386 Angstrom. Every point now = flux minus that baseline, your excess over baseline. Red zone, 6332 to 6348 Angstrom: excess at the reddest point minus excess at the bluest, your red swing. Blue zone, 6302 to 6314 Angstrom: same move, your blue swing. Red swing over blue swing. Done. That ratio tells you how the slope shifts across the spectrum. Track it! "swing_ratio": -3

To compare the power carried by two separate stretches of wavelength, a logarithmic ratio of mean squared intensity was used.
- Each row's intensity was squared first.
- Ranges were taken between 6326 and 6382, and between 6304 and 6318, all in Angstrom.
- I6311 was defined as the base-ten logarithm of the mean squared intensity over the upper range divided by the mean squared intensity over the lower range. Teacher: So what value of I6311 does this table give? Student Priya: -0.029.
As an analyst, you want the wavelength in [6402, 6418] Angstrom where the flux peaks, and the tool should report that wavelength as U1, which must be 6413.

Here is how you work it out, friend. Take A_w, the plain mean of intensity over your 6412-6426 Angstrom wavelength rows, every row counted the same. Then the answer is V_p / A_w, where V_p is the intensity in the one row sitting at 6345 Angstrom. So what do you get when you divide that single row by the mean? 0.98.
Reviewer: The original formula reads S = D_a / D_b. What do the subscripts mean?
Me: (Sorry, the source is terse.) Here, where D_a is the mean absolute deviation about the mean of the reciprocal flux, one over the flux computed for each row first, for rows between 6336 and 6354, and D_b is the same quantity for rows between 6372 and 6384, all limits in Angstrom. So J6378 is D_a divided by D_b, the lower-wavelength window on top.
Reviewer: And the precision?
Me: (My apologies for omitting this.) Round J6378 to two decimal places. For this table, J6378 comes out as 1.09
